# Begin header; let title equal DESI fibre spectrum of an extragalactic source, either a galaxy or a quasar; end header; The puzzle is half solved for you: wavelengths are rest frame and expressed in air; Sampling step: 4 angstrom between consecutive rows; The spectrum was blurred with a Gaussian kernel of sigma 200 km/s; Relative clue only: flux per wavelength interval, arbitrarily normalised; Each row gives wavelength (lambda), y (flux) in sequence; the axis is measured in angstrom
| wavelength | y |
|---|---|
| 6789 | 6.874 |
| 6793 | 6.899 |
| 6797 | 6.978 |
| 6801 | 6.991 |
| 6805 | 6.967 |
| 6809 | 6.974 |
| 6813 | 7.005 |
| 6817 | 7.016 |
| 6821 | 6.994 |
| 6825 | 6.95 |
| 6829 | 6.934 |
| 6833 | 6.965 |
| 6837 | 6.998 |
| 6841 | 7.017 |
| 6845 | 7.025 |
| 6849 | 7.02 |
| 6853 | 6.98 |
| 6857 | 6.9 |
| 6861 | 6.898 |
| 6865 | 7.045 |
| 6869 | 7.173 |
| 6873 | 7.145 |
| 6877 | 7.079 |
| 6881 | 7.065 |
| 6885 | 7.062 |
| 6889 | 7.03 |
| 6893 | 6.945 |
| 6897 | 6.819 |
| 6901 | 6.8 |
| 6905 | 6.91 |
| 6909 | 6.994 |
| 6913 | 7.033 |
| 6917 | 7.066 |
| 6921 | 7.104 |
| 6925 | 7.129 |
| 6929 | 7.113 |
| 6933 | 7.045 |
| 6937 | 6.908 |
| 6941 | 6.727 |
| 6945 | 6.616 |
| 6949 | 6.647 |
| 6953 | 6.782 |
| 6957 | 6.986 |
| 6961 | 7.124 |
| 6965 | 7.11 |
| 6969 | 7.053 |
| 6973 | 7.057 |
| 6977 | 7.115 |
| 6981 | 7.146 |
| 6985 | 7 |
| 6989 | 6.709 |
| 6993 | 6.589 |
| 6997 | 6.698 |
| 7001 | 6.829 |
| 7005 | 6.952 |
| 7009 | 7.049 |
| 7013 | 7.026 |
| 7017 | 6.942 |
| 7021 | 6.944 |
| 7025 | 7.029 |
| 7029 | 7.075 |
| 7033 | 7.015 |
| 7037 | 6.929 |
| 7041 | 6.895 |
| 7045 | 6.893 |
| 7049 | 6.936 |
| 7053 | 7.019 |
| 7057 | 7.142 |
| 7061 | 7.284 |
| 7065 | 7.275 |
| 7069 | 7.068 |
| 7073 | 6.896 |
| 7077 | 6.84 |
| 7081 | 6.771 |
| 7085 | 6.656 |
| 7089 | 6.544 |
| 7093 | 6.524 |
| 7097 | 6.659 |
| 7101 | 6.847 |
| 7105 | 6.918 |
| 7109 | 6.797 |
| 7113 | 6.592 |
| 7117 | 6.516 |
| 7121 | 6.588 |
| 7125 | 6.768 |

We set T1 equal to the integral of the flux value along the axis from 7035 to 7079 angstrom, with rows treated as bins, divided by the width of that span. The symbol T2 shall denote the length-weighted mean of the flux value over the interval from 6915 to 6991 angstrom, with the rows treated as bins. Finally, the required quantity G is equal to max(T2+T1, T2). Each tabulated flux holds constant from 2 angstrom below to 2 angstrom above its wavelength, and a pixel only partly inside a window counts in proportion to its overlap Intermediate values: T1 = 7.016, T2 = 6.97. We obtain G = 13.99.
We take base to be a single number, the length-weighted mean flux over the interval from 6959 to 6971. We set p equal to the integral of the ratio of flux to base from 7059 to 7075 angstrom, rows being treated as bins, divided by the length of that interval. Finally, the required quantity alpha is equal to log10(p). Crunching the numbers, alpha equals 0.002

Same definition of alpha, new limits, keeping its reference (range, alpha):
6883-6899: -0.008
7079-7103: -0.027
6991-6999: -0.029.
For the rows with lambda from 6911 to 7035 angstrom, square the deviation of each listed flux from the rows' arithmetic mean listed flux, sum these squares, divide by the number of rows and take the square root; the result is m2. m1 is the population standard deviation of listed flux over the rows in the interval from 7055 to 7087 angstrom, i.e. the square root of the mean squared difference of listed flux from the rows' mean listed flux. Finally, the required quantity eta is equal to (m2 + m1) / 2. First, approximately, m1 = 0.22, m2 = 0.17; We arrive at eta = 0.193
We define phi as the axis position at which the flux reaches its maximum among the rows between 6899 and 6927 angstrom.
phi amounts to 6925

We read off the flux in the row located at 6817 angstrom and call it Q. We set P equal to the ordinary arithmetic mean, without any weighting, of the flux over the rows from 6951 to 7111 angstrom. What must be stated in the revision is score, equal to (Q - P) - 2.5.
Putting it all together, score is -2.41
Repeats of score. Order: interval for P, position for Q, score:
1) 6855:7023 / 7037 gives -2.53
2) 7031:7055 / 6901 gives -2.65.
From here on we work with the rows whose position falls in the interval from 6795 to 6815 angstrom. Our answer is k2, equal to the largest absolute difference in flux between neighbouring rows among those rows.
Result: 0.03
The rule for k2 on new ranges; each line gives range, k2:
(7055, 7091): 0.21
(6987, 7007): 0.13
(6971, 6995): 0.29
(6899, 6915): 0.11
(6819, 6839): 0.04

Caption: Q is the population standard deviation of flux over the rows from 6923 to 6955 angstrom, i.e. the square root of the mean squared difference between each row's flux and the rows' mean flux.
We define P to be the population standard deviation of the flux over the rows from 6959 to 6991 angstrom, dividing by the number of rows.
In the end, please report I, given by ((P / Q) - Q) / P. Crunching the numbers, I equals 4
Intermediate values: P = 0.13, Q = 0.19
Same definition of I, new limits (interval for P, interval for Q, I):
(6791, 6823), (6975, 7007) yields -1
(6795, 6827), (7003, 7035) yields 18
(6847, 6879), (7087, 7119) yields 5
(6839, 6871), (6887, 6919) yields 10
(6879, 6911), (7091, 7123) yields 5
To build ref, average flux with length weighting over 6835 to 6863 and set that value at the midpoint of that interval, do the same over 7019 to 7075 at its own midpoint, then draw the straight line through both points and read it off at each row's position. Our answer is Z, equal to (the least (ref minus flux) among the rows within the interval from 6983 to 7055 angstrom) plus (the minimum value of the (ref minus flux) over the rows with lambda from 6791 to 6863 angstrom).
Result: -0.10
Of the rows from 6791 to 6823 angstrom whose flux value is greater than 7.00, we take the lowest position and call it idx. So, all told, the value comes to 6813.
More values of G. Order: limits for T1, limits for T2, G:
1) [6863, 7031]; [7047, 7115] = 13.84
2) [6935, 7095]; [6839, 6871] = 13.93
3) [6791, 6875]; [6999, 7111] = 13.91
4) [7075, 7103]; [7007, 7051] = 13.67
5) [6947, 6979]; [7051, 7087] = 13.98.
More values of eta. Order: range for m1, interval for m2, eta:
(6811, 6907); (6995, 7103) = 0.137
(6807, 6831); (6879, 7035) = 0.092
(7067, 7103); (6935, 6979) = 0.176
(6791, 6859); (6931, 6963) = 0.107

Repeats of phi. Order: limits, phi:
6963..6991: 6981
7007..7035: 7029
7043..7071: 7061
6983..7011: 7009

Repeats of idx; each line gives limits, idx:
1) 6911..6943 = 6913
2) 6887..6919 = 6889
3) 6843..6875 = 6845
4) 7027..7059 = 7029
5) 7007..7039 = 7009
